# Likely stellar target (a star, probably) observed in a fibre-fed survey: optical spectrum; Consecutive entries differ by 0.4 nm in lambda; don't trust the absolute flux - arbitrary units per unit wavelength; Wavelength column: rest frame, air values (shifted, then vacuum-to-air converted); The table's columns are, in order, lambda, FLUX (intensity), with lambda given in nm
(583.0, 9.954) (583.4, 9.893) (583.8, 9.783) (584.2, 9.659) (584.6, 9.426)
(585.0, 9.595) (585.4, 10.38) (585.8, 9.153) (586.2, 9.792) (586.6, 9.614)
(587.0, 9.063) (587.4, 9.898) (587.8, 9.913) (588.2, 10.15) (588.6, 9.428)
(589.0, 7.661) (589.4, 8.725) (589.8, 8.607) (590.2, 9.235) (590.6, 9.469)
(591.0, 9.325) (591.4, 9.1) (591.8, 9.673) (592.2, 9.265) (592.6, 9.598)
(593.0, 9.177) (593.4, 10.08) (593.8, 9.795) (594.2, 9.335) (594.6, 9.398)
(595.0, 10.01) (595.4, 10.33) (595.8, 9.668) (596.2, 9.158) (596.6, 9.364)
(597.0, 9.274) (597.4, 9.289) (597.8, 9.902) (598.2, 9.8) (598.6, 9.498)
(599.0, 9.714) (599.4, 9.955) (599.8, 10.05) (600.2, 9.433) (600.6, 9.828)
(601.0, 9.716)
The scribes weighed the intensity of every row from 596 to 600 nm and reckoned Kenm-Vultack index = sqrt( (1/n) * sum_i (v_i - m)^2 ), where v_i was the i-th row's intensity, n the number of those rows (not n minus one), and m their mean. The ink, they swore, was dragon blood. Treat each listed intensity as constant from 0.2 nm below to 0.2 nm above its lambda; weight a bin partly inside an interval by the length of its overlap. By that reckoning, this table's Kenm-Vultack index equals 0.31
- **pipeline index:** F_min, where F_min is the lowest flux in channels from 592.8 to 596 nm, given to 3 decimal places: 9.177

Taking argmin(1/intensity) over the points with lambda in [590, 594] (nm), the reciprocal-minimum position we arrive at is 593.4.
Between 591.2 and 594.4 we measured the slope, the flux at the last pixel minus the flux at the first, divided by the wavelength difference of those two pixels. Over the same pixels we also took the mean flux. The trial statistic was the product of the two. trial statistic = 0.8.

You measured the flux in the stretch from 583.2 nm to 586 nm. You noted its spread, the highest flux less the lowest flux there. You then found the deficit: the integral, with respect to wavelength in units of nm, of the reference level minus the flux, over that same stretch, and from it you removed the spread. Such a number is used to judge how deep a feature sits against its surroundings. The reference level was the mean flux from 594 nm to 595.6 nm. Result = -1.03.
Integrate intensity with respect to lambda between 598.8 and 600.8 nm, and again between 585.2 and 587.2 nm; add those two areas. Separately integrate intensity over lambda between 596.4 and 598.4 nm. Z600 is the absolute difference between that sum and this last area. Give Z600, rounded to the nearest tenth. 19.7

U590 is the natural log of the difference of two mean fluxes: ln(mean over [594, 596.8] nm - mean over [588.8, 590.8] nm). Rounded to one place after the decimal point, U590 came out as -0.1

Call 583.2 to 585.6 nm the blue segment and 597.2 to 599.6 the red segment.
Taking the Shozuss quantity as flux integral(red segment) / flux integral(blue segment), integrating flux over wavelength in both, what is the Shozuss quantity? 0.99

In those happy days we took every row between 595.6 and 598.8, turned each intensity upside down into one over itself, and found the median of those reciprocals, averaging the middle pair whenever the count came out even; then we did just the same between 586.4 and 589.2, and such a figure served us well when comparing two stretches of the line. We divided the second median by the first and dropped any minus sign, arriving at 0.98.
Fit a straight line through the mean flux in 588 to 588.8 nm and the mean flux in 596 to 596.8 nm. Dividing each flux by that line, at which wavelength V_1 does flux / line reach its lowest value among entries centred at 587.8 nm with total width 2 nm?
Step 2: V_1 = 587.0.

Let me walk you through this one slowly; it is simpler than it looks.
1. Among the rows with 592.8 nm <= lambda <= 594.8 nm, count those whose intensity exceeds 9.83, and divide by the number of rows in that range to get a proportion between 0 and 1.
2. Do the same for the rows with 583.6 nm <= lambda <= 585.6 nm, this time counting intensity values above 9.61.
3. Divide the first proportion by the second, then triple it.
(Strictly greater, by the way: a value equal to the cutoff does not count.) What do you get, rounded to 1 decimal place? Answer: 1.0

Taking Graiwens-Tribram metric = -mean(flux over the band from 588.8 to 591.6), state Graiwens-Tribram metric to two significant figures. -8.9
